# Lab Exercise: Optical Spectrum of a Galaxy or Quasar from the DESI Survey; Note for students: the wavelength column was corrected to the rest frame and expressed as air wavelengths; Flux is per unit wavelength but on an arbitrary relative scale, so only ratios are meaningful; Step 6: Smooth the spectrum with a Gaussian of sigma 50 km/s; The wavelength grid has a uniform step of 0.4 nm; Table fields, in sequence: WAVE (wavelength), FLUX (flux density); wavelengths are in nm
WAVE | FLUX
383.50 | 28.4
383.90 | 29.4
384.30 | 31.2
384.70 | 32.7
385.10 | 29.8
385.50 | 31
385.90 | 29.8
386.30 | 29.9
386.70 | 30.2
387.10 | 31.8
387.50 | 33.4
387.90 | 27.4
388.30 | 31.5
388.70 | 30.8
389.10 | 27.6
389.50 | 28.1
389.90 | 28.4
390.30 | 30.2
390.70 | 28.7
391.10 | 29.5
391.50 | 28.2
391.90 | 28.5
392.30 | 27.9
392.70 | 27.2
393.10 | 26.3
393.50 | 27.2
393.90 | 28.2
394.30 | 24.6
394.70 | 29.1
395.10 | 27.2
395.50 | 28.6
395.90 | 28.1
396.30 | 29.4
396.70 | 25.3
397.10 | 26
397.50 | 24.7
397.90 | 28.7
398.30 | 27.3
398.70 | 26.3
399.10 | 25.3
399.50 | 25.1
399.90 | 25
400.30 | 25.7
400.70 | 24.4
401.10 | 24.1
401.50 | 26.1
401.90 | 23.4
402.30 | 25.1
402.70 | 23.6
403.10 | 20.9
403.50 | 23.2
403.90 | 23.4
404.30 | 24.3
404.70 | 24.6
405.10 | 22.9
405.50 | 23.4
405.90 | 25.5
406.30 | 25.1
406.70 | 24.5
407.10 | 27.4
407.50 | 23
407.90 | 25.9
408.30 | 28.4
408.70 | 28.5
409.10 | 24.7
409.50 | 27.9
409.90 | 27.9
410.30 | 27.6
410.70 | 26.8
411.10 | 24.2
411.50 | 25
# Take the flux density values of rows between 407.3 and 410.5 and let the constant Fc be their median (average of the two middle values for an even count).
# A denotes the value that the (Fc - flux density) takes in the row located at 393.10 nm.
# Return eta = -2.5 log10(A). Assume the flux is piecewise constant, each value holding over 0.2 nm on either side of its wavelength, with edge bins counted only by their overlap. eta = -0.4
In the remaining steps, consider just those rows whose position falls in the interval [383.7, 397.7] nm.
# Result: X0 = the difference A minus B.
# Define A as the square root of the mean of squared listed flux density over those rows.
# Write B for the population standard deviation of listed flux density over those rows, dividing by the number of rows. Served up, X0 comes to 27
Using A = 28.9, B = 2.07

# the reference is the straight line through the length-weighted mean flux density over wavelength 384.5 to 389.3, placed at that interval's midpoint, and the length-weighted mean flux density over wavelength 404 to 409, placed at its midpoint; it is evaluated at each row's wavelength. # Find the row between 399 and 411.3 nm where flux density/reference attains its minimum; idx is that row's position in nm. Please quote 403.10 nm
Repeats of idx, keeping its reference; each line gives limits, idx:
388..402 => 394.30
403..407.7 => 403.10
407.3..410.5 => 407.50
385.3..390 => 387.90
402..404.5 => 403.10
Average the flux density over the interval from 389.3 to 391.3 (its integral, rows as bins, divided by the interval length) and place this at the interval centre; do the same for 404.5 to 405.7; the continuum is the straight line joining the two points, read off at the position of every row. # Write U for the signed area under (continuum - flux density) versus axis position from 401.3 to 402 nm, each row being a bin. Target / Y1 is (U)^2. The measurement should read 0.0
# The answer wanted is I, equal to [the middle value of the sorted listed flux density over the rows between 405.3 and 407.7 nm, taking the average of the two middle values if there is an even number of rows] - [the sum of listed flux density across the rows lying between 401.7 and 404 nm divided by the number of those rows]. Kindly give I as 1.5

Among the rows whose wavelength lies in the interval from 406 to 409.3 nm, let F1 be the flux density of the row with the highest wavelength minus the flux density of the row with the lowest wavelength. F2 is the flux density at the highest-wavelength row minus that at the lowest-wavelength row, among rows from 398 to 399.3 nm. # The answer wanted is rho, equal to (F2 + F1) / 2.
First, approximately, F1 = -0.4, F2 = -2.0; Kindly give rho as -1.2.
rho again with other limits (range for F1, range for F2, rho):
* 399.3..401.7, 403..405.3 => 1.5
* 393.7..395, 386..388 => -0.8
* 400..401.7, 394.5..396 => -0.3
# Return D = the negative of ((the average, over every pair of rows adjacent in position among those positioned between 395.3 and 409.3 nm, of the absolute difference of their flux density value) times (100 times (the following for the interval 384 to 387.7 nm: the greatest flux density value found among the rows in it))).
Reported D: -5315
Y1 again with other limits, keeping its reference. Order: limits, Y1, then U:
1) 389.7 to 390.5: 0.0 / -0.2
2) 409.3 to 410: 17.2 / -4.1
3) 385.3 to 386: 0.0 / 0.1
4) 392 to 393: 0.4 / 0.7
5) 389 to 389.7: 1.0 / 1.0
